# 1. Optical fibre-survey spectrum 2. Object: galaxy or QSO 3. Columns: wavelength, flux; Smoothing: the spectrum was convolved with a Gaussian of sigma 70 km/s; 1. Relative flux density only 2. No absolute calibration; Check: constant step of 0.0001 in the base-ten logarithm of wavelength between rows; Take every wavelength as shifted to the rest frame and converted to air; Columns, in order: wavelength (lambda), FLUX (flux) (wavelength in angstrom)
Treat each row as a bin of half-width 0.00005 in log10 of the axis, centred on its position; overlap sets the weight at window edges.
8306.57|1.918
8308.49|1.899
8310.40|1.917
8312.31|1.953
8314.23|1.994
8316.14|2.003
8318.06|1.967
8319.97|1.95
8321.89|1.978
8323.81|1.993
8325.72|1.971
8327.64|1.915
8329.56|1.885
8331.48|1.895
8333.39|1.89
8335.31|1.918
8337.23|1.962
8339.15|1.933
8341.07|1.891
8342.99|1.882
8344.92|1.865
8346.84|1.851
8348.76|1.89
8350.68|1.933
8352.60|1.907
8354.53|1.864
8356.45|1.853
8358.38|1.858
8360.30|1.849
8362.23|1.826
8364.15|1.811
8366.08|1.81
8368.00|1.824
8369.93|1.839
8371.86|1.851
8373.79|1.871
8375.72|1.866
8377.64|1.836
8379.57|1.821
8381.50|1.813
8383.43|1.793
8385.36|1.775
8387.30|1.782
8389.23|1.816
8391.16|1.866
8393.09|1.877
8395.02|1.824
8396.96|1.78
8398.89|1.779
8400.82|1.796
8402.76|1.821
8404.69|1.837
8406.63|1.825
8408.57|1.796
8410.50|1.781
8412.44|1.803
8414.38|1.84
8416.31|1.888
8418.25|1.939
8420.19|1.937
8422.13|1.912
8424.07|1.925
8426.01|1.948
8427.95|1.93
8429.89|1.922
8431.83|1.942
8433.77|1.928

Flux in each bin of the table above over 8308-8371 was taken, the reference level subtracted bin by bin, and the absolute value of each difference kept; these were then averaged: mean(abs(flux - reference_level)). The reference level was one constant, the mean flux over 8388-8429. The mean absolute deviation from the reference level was 0.06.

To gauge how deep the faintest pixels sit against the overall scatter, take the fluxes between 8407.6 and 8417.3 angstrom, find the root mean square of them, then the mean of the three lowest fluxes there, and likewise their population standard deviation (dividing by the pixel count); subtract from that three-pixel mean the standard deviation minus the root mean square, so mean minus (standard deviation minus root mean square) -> 3.58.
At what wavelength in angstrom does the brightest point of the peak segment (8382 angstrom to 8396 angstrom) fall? 8393.09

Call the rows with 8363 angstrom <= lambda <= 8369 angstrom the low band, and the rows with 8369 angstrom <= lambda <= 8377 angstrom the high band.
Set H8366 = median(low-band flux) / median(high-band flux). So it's 0.97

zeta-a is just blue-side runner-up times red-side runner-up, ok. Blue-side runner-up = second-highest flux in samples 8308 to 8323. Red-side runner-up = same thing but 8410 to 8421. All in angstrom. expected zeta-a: 3.86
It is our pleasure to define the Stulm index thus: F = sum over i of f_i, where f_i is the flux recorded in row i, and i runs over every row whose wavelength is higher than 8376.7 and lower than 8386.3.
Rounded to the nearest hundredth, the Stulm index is 9.04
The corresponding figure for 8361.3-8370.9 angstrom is 9.11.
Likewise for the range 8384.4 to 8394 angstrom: 9.12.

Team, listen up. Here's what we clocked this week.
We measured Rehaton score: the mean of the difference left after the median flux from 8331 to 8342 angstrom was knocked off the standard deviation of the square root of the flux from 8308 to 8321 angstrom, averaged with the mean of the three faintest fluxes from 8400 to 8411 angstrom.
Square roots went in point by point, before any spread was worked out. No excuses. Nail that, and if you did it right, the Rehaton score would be -0.051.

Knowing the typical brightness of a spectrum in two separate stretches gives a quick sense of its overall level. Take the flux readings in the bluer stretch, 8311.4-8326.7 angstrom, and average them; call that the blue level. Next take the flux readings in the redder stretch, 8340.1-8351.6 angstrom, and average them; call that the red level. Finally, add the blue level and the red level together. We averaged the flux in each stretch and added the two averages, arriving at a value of 3.86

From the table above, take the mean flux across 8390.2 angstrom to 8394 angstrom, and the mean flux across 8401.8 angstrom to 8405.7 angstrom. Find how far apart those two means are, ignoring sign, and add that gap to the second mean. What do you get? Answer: 1.87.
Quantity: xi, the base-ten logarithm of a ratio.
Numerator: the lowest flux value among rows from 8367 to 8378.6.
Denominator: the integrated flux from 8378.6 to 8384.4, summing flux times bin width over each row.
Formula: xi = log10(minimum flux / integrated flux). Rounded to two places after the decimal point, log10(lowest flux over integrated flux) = -0.76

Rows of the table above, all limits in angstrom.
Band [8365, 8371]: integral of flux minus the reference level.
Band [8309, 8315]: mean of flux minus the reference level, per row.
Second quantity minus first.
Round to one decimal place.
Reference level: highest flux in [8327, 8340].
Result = 0.8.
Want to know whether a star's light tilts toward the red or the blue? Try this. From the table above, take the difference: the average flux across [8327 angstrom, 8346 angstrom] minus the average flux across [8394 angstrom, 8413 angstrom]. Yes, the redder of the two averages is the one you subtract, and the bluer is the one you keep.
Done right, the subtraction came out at 0.10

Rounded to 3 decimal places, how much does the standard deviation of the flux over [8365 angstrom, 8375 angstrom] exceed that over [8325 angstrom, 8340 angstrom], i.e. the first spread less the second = -0.009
